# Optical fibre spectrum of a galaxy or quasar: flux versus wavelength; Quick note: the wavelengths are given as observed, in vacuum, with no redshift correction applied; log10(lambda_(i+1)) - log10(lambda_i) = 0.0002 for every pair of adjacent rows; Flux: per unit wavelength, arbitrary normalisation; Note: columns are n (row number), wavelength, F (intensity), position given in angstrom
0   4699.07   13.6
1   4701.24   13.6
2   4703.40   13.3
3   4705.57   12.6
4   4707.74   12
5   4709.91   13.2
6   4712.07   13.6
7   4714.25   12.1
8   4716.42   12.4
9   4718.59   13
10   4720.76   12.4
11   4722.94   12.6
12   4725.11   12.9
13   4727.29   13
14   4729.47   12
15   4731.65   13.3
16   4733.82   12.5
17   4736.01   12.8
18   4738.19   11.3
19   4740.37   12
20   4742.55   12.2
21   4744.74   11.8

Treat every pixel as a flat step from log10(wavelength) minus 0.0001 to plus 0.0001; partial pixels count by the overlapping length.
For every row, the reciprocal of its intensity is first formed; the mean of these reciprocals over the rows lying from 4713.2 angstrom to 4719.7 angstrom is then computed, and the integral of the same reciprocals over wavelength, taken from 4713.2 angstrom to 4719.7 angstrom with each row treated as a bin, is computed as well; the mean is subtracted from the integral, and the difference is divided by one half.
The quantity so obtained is 0.9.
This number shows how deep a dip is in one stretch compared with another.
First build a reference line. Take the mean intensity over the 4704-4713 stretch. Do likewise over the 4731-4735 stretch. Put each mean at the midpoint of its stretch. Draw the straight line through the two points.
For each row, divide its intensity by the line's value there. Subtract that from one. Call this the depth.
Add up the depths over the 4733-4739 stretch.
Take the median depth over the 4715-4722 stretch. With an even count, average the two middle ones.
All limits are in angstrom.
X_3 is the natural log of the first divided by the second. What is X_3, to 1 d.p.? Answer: 1.5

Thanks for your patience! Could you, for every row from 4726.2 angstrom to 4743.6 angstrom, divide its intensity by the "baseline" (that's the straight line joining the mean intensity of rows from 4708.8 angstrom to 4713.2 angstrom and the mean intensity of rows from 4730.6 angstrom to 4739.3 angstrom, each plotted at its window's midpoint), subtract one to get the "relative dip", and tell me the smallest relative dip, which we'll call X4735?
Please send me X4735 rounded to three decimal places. -0.085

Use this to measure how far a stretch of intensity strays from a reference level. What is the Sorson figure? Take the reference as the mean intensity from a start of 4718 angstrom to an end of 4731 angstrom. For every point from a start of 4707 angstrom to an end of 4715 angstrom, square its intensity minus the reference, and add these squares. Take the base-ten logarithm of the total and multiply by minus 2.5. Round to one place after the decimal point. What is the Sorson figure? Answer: -0.7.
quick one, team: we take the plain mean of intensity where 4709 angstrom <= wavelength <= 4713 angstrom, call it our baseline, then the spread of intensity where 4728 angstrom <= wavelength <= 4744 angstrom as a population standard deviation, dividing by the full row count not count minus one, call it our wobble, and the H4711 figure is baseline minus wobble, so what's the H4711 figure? 12.8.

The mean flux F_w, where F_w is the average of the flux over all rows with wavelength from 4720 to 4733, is 12.7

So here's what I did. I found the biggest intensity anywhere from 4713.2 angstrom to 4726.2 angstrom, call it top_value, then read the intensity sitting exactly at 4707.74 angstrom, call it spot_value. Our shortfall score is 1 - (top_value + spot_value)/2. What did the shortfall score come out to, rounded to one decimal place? -11.5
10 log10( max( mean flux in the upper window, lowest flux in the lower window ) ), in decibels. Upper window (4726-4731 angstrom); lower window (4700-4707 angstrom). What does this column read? 11.00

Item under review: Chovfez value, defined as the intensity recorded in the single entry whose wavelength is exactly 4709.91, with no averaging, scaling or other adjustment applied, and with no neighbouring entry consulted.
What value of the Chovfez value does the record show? 13.2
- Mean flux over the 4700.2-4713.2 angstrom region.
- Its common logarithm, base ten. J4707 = 1.12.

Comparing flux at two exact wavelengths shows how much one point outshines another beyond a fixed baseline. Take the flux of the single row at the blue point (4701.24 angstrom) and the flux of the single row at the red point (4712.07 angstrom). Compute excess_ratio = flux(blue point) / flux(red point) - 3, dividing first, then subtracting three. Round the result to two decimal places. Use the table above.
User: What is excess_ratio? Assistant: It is -2.00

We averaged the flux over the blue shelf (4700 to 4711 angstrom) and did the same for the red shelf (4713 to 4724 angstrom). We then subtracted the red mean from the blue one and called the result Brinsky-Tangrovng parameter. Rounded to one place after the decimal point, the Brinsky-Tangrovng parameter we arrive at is 0.4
